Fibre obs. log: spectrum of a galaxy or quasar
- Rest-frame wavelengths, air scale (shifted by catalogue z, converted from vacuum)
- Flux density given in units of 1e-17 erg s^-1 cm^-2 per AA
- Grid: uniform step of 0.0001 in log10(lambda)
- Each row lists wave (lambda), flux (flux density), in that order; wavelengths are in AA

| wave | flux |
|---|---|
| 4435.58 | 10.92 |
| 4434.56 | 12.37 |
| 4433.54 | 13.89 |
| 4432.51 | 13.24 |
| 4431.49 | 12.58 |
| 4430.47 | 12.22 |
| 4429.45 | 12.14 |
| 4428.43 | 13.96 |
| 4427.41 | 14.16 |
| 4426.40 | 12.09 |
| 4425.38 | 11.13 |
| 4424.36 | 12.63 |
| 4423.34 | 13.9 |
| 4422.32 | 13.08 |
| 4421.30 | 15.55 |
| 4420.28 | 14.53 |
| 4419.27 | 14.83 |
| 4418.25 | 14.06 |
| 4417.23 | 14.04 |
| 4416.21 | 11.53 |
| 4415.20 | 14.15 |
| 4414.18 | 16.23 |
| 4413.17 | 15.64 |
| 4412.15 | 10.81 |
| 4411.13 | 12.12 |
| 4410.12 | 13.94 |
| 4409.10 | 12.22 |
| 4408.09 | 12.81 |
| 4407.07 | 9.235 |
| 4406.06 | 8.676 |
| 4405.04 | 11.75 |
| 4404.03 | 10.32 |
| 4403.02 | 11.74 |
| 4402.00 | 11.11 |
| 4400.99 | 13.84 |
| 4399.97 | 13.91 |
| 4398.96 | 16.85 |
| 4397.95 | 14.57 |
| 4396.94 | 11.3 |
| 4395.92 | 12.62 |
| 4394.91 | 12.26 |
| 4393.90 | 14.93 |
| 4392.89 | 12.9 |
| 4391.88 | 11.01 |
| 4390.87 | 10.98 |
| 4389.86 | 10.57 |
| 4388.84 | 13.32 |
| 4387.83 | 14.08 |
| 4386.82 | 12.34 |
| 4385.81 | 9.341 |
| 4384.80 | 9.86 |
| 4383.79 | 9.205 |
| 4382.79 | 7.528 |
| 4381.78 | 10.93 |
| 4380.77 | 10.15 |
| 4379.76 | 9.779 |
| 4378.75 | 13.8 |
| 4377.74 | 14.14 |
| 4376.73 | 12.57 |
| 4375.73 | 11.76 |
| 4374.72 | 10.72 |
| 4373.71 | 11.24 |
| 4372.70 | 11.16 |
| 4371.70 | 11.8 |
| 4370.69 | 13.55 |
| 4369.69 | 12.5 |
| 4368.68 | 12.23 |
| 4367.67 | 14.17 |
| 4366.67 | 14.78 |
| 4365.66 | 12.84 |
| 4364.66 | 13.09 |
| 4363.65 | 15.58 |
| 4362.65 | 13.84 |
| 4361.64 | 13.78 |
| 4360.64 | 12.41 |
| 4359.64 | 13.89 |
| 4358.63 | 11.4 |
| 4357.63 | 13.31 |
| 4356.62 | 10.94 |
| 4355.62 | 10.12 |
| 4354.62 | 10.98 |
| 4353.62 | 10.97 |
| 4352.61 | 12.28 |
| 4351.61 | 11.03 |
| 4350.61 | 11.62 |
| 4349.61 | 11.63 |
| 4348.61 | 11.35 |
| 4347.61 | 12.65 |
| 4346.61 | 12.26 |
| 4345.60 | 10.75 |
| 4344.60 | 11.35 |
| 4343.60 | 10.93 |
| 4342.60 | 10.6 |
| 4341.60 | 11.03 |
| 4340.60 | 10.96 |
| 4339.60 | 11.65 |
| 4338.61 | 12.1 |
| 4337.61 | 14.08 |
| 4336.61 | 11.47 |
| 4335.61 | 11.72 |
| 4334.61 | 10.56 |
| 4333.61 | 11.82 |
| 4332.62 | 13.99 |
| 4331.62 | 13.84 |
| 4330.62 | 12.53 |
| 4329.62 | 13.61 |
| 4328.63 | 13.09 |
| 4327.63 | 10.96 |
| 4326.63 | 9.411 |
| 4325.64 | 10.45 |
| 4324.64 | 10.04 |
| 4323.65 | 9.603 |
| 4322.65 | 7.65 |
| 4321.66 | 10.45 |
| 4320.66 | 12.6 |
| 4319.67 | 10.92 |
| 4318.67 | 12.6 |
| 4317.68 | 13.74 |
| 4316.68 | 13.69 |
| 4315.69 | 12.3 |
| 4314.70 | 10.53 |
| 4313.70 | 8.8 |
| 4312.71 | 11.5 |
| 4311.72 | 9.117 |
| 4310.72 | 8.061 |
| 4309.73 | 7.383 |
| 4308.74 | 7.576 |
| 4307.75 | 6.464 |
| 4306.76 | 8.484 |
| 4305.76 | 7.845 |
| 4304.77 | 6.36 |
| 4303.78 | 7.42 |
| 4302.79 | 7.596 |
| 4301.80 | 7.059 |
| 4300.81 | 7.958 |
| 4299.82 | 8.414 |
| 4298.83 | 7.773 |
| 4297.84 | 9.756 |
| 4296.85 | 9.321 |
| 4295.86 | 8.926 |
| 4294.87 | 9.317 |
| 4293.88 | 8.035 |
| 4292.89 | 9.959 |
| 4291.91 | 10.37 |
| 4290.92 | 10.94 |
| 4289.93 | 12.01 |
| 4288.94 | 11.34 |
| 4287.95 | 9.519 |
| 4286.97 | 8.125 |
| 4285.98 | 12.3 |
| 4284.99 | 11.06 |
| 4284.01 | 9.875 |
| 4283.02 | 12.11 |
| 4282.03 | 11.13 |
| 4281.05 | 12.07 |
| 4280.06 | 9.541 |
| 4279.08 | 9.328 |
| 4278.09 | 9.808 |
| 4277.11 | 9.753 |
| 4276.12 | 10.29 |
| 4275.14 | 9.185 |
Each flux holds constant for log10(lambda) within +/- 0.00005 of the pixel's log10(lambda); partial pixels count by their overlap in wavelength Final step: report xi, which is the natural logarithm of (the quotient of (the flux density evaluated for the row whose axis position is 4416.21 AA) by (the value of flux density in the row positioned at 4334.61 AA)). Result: 0.09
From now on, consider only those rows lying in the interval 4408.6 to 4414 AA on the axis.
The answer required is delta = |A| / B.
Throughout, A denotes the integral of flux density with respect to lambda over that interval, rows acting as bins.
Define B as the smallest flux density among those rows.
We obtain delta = 6.57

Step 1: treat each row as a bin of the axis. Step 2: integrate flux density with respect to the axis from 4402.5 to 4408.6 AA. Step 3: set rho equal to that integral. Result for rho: 66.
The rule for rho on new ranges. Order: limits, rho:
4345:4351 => 70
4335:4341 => 72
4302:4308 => 44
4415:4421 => 83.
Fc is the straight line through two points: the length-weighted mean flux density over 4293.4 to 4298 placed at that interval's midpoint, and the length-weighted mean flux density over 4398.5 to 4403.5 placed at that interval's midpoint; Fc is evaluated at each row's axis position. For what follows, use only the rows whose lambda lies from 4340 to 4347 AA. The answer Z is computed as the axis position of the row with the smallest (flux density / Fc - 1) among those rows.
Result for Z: 4342.60 AA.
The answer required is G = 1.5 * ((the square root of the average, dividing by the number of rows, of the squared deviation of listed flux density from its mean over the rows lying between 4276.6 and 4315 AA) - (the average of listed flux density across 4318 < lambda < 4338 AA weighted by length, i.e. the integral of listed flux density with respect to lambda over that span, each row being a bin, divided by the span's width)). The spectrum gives -14.9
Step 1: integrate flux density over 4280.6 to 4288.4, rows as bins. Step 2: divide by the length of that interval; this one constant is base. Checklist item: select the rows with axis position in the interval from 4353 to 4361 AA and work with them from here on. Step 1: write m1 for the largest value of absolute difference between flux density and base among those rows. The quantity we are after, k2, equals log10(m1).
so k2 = 0.49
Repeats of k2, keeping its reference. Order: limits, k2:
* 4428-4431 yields 0.50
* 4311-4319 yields 0.47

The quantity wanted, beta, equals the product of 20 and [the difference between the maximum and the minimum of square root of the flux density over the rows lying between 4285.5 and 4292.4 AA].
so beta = 13.1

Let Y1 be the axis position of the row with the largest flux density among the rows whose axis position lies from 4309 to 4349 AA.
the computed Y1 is 4337.61 AA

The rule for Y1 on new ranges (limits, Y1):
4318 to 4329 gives 4328.63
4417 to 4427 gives 4421.30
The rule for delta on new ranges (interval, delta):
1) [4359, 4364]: 5.55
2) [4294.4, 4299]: 5.39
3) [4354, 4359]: 5.61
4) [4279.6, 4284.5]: 5.62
